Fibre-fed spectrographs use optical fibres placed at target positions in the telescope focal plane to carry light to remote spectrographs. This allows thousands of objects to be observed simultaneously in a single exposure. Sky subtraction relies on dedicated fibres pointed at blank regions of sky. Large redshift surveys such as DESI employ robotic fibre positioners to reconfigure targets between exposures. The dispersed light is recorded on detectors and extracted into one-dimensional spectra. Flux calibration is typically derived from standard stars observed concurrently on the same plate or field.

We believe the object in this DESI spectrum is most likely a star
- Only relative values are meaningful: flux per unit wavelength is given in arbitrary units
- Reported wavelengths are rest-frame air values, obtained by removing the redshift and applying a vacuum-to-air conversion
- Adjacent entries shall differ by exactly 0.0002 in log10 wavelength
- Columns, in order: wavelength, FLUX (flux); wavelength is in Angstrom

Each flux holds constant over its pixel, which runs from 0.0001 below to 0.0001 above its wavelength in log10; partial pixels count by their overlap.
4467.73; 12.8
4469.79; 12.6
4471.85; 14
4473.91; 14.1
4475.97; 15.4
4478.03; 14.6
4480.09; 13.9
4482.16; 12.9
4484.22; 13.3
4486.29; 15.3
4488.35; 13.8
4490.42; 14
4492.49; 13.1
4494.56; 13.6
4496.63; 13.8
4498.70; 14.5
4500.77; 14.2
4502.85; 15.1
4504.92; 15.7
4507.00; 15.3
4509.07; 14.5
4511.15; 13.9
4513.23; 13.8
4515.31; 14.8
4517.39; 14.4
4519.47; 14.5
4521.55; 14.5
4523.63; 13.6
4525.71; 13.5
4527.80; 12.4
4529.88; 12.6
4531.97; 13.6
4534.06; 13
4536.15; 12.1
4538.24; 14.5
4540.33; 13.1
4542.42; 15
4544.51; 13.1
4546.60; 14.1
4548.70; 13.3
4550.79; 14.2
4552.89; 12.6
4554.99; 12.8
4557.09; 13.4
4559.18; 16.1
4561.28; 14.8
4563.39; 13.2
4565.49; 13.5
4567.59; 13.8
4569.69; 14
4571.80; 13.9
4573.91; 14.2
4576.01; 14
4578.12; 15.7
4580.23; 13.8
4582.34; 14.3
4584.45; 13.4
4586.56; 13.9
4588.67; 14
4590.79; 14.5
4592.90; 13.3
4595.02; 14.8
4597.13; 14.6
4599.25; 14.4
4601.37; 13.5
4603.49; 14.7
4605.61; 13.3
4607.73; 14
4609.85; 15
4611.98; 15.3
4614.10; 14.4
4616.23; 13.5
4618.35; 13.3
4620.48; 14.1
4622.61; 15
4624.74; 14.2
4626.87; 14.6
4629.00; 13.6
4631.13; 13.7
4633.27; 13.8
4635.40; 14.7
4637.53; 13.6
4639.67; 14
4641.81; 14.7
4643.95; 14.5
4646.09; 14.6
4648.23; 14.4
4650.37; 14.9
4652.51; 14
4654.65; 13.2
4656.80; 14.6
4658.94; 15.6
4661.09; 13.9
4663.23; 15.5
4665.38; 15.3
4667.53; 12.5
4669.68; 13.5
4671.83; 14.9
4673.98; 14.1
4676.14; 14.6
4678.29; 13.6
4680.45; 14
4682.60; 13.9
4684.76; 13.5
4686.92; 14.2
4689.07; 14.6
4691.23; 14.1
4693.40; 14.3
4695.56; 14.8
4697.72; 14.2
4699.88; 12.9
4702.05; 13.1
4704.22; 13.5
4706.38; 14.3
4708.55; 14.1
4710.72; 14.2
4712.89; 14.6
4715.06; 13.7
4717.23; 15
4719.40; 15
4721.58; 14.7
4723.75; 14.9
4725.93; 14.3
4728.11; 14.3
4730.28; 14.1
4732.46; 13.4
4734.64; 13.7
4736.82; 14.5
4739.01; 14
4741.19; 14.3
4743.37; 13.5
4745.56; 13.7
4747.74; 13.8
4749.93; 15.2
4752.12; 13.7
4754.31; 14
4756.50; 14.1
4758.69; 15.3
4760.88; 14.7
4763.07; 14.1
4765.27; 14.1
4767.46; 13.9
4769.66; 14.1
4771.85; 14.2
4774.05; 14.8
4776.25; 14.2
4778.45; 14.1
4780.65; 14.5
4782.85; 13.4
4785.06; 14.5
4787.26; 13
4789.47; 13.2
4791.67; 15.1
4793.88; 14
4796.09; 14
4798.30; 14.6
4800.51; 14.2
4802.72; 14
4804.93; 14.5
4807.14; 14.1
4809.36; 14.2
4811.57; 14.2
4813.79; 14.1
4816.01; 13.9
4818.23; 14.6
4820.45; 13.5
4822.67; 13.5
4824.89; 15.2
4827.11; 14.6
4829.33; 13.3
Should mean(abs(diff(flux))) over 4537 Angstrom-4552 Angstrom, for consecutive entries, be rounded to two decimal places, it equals 1.32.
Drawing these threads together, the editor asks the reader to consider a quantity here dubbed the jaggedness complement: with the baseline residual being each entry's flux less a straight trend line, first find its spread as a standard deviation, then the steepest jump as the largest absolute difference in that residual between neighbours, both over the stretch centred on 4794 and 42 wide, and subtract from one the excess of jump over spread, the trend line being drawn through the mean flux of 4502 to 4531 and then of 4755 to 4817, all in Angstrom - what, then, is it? -0.4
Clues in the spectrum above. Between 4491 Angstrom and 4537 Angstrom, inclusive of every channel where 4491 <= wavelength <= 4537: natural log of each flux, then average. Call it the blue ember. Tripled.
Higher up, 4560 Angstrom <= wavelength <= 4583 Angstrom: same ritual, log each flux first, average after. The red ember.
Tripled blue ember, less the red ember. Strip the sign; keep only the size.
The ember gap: 5.25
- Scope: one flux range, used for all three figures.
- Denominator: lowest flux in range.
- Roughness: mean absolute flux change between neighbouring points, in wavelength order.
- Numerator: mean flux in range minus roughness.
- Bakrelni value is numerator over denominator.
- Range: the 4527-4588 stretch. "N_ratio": 1.05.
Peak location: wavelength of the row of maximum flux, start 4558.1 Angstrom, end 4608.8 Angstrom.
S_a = 4559.18 Angstrom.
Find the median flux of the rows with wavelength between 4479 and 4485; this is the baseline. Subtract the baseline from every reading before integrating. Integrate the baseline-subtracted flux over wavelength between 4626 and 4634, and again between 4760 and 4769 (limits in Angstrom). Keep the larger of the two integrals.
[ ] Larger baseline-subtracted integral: 7.9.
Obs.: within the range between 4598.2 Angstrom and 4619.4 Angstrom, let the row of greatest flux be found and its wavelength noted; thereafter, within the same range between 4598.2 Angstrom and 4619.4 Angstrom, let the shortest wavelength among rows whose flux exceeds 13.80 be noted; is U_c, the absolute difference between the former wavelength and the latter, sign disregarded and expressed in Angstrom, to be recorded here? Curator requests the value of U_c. 12.7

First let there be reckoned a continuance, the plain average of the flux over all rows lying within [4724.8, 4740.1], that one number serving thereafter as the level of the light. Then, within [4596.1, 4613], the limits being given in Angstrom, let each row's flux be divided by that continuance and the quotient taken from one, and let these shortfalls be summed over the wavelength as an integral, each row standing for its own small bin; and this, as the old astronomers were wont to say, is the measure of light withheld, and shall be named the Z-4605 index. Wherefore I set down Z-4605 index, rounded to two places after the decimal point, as -0.37 Angstrom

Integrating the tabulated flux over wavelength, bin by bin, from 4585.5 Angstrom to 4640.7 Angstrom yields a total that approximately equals 781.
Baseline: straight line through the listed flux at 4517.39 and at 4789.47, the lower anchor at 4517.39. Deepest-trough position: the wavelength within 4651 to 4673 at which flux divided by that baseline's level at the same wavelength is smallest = 4667.53 Angstrom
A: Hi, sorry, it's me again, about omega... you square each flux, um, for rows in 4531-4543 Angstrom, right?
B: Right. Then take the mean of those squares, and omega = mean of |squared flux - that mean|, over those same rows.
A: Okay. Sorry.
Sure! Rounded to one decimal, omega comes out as 22.2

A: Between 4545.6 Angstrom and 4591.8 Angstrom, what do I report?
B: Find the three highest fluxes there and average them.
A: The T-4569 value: 15.5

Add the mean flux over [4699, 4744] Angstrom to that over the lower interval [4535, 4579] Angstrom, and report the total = 28.0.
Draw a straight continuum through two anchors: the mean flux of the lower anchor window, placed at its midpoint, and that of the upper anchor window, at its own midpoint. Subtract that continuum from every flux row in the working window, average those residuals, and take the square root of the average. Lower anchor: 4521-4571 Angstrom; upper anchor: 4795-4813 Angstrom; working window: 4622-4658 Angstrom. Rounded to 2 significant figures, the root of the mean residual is 0.63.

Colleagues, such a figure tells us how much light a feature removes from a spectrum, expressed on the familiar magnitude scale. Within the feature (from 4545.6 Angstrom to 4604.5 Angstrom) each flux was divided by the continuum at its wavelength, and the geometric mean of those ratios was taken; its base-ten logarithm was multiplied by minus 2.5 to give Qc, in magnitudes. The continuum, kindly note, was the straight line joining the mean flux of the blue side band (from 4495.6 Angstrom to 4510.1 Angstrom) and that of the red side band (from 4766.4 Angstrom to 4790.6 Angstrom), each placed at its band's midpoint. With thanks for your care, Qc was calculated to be 0.040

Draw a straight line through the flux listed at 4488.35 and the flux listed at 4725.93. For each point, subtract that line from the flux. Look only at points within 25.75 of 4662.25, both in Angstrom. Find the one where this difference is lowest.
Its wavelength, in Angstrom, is 4667.53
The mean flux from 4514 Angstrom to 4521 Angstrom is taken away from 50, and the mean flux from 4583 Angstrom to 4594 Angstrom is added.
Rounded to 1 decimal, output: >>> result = 49.3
